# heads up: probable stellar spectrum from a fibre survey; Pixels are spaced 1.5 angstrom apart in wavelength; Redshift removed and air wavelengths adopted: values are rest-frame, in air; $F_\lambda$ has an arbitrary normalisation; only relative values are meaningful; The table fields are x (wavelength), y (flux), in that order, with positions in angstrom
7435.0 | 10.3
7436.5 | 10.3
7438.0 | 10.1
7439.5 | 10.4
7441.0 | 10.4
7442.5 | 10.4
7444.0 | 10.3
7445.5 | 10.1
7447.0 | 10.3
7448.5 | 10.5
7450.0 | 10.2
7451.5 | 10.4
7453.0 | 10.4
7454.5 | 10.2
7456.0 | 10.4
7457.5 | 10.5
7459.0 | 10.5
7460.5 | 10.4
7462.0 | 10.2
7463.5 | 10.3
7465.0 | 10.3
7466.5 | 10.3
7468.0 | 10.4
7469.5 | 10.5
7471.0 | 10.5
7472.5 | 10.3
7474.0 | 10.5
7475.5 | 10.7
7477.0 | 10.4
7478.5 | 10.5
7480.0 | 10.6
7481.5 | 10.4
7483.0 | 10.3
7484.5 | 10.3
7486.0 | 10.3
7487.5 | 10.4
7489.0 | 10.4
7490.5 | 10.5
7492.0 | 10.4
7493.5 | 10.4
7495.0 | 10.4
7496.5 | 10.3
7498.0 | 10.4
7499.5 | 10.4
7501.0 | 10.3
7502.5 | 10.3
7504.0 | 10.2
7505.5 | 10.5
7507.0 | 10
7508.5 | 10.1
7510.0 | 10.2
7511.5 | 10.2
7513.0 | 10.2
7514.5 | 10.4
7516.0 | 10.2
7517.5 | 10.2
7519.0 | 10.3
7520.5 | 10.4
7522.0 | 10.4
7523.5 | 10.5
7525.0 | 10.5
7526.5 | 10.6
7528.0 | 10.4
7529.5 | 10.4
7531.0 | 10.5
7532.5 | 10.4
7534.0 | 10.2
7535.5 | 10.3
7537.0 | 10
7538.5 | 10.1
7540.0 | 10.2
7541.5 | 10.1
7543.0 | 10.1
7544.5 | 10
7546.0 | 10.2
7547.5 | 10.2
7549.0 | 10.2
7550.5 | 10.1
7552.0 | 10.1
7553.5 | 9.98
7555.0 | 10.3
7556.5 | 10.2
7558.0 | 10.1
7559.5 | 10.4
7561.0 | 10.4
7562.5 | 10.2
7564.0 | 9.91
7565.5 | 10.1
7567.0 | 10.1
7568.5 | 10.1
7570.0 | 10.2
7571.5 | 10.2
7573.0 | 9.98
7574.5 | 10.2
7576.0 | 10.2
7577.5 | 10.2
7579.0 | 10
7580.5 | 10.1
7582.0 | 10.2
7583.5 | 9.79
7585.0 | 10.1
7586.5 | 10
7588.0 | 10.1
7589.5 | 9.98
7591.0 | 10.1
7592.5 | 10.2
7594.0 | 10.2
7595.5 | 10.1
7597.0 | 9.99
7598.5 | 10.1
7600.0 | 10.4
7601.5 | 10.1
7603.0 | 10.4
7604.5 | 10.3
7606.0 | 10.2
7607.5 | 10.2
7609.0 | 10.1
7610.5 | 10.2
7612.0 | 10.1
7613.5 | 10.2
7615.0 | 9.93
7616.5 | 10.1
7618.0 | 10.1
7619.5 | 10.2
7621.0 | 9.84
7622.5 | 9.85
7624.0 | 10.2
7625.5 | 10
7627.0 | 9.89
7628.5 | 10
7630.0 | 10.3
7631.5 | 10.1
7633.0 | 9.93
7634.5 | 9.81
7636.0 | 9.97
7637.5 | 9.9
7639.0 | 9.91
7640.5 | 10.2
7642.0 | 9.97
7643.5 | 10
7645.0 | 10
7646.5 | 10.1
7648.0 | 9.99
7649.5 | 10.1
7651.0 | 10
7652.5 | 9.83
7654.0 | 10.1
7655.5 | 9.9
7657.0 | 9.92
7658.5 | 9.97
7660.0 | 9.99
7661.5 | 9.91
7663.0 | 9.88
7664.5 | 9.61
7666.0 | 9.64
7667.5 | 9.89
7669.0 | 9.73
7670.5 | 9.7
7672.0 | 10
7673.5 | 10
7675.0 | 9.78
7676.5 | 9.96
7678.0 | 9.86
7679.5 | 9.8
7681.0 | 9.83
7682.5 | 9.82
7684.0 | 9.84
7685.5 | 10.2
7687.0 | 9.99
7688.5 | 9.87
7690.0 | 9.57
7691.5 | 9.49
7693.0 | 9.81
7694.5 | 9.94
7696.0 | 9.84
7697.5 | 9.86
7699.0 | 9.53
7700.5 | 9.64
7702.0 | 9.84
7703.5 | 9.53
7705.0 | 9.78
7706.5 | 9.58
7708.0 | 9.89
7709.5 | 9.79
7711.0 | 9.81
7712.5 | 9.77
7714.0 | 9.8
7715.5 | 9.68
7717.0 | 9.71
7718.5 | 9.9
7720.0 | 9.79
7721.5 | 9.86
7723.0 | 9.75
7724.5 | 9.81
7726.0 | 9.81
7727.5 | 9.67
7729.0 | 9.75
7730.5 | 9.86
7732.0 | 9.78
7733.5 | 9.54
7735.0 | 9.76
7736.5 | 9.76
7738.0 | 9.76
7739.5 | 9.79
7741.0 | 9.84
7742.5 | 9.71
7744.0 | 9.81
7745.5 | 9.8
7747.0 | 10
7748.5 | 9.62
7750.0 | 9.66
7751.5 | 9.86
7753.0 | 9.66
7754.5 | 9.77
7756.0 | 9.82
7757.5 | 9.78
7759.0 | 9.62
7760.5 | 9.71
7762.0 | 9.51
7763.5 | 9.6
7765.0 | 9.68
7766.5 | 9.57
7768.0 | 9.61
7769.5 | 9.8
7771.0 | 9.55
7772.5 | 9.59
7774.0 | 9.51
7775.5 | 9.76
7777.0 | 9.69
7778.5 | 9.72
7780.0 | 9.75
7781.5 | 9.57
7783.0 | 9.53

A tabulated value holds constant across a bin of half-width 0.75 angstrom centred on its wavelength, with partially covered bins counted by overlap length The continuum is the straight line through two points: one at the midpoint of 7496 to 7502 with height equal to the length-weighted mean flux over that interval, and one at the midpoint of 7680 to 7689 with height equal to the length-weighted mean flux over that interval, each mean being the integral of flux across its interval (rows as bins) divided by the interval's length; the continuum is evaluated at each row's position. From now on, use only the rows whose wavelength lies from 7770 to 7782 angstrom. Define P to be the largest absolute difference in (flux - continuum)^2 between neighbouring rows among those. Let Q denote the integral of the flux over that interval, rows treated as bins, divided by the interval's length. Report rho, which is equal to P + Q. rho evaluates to 9.7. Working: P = 0.041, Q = 9.65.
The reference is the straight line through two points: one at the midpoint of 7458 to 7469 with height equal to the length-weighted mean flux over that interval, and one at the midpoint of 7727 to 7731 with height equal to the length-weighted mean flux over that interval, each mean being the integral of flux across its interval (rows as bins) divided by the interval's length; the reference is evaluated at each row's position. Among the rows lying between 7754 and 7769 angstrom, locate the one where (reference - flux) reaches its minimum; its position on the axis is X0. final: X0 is 7756.0 angstrom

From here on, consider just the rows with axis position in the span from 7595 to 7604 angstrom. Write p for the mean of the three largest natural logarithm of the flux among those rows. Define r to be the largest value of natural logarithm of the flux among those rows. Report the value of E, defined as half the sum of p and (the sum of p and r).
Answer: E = 3.50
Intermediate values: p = 2.33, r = 2.34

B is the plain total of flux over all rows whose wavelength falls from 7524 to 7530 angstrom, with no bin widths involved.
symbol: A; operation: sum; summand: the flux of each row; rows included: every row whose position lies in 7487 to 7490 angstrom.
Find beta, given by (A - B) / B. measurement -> -0.5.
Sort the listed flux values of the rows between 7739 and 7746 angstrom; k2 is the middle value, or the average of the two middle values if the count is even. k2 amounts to 9.8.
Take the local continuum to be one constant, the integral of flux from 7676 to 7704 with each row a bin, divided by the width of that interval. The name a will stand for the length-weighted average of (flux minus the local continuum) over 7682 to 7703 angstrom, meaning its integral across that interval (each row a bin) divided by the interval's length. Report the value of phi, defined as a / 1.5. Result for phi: 0.00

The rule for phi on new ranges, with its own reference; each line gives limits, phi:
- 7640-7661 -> 0.13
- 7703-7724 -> -0.03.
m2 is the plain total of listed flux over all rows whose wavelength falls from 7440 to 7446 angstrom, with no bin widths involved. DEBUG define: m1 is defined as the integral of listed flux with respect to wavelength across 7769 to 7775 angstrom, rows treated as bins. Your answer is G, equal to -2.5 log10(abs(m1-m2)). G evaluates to -3.04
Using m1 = 58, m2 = 41.2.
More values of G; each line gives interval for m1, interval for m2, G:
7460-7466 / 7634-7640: -3.37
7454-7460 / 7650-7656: -3.39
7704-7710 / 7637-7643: -3.17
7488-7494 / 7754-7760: -3.43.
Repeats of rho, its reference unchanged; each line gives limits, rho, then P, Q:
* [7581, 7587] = 10.2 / 0.132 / 10.03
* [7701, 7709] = 9.8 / 0.120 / 9.72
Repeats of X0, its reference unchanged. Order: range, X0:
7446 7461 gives 7459.0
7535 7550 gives 7535.5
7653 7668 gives 7654.0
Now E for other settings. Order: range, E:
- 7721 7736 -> 3.43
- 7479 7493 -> 3.53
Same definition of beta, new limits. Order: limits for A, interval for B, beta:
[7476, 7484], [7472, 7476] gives 0.7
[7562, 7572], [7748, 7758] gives 0.0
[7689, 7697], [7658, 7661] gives 1.4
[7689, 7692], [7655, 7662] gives -0.6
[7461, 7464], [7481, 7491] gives -0.7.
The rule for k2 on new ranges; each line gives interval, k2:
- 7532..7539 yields 10.2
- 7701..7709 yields 9.8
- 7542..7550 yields 10.2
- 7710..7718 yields 9.8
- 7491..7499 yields 10.4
